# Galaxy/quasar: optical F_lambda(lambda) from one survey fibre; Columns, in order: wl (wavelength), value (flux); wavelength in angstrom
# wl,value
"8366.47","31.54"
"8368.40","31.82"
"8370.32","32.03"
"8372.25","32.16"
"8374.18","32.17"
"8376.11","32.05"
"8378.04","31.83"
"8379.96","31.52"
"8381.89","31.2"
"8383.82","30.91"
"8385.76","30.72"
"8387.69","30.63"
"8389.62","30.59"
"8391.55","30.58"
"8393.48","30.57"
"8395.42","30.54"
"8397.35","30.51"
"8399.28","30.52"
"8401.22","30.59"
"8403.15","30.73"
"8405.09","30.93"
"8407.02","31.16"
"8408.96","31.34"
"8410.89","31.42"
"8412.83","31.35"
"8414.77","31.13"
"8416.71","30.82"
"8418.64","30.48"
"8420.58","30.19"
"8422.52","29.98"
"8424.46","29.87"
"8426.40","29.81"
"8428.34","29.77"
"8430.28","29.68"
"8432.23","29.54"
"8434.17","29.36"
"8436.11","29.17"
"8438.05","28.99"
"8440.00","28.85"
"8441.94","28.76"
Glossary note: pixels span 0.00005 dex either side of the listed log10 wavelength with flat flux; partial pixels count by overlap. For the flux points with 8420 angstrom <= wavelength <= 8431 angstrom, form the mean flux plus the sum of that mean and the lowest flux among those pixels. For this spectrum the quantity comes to 89.4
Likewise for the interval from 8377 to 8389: 92.9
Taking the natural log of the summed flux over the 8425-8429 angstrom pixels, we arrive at 4.1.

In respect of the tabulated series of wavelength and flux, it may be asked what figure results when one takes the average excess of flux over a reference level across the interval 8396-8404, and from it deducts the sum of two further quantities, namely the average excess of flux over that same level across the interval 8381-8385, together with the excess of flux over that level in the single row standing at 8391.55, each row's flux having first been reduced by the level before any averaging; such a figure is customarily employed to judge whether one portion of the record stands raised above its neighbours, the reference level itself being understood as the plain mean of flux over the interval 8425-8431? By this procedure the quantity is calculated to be -1.3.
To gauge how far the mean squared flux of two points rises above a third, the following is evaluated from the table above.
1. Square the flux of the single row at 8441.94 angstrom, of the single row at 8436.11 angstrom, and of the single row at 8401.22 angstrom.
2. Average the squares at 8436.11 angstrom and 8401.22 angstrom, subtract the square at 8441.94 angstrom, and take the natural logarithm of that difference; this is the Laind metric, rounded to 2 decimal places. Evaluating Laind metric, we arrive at 4.19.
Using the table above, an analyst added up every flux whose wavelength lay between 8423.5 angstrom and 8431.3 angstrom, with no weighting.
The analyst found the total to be 119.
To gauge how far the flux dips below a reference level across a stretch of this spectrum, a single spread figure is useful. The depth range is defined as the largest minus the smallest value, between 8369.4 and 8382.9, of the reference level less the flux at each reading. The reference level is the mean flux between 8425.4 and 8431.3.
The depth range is 1.0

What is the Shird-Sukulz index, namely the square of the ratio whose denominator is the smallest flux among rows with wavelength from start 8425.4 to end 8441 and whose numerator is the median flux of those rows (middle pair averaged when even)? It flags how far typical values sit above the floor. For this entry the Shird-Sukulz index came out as 1.04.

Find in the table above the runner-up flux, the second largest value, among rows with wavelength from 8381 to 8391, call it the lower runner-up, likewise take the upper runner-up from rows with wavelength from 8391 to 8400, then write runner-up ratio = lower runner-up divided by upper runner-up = 1.01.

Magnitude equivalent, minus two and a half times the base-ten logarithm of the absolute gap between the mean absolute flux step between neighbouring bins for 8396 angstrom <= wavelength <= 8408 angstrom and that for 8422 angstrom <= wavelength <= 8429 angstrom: 3.1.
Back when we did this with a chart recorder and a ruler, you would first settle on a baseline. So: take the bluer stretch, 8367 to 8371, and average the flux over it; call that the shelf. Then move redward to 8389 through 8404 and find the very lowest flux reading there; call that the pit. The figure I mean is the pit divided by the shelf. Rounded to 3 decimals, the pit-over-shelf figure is 0.956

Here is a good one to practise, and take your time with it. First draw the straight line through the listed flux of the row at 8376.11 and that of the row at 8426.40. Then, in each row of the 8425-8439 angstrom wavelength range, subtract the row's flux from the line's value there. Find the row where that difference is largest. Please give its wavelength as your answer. 8438.05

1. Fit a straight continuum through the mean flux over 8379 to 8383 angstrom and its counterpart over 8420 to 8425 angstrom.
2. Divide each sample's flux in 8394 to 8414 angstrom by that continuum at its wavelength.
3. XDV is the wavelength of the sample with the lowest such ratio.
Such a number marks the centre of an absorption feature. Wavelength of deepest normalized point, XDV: 8395.42 angstrom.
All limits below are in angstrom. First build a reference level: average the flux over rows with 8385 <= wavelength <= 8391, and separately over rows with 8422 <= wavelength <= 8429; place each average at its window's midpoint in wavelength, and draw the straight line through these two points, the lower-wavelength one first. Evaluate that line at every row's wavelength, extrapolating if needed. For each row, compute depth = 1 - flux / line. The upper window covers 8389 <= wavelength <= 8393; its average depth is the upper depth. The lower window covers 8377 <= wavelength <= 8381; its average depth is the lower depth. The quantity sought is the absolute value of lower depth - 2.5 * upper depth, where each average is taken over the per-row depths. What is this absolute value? 0.028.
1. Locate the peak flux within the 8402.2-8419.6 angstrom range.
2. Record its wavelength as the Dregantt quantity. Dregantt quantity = 8410.89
